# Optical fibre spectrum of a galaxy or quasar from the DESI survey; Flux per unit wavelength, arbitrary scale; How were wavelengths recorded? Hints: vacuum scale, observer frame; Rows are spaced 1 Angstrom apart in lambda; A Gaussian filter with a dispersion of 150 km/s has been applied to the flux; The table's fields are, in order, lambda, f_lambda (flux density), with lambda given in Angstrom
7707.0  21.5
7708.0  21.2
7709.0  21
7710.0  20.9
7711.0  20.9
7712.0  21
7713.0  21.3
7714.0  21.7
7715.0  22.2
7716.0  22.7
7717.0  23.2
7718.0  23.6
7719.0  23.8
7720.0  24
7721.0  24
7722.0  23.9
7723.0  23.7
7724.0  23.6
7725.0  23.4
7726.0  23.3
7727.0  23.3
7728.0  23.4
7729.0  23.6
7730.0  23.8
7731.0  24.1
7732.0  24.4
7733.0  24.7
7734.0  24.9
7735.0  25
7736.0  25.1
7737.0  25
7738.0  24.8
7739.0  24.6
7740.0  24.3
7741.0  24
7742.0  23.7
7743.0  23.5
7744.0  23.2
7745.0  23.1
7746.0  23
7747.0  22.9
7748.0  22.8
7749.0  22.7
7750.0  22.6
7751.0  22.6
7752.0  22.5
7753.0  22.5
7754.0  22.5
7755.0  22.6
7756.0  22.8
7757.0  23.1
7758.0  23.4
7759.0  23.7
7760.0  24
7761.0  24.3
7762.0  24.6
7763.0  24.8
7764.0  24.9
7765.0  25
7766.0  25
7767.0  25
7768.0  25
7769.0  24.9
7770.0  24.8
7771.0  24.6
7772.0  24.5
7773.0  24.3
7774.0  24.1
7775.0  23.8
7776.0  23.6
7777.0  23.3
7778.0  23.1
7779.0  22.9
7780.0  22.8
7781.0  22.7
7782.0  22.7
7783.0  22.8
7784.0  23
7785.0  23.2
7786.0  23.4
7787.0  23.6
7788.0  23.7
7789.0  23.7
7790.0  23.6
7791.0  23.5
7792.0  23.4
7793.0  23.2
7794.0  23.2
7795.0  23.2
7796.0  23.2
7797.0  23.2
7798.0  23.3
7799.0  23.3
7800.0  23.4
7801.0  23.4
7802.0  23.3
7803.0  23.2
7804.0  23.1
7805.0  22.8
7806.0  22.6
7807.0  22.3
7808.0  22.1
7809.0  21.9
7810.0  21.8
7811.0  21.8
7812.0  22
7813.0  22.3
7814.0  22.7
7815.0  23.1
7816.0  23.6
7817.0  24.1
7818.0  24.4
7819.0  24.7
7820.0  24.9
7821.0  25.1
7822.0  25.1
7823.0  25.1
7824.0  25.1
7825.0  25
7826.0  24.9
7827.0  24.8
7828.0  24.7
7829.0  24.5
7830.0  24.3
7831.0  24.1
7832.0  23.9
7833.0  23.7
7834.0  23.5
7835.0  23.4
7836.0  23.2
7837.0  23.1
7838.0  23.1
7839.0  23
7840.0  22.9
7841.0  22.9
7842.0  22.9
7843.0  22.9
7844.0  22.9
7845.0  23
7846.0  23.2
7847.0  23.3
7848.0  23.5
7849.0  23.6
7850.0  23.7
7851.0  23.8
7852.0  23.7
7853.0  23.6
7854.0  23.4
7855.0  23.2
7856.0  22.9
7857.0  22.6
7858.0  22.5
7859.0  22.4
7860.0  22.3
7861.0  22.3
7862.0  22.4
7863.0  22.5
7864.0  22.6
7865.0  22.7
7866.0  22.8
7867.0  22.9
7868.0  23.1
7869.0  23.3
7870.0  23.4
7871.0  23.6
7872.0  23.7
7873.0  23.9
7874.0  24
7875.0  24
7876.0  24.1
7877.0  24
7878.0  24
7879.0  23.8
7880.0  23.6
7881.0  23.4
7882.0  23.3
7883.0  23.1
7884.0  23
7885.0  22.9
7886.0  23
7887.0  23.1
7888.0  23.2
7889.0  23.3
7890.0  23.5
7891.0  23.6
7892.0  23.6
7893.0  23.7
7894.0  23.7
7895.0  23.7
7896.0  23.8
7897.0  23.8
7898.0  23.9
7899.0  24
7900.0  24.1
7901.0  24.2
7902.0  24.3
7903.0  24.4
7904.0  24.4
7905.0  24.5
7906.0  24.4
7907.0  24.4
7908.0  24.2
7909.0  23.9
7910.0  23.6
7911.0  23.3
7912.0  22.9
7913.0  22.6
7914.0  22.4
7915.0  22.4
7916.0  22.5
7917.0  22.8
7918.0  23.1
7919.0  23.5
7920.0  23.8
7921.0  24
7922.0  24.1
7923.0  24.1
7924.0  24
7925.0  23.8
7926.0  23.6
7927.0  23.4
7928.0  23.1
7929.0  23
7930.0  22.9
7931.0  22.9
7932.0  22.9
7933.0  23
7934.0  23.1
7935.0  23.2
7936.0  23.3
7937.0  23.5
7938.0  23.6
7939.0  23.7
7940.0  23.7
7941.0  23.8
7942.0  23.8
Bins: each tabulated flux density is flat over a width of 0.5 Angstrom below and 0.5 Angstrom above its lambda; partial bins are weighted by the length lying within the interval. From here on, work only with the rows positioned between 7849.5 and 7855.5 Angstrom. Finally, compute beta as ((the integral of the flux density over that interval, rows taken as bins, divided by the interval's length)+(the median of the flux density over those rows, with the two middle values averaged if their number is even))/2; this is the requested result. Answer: 23.6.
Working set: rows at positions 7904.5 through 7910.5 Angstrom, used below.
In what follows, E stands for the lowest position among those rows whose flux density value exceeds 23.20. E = 7905.0 Angstrom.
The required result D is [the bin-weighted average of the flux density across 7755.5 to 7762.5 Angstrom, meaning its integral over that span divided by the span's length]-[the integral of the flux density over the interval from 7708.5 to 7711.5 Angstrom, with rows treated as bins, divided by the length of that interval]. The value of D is 2.8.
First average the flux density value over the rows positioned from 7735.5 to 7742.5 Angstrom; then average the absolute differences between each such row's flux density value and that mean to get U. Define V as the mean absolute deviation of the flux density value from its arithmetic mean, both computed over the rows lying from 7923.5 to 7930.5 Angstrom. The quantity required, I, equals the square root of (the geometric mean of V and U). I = 0.62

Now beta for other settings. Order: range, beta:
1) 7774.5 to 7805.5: 23.2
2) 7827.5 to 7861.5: 23.2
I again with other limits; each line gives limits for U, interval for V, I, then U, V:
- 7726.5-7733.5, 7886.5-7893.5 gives 0.54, 0.43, 0.20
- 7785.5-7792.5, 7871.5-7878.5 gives 0.31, 0.11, 0.09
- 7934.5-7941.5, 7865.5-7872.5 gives 0.47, 0.18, 0.28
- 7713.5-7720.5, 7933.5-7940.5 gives 0.62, 0.71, 0.21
